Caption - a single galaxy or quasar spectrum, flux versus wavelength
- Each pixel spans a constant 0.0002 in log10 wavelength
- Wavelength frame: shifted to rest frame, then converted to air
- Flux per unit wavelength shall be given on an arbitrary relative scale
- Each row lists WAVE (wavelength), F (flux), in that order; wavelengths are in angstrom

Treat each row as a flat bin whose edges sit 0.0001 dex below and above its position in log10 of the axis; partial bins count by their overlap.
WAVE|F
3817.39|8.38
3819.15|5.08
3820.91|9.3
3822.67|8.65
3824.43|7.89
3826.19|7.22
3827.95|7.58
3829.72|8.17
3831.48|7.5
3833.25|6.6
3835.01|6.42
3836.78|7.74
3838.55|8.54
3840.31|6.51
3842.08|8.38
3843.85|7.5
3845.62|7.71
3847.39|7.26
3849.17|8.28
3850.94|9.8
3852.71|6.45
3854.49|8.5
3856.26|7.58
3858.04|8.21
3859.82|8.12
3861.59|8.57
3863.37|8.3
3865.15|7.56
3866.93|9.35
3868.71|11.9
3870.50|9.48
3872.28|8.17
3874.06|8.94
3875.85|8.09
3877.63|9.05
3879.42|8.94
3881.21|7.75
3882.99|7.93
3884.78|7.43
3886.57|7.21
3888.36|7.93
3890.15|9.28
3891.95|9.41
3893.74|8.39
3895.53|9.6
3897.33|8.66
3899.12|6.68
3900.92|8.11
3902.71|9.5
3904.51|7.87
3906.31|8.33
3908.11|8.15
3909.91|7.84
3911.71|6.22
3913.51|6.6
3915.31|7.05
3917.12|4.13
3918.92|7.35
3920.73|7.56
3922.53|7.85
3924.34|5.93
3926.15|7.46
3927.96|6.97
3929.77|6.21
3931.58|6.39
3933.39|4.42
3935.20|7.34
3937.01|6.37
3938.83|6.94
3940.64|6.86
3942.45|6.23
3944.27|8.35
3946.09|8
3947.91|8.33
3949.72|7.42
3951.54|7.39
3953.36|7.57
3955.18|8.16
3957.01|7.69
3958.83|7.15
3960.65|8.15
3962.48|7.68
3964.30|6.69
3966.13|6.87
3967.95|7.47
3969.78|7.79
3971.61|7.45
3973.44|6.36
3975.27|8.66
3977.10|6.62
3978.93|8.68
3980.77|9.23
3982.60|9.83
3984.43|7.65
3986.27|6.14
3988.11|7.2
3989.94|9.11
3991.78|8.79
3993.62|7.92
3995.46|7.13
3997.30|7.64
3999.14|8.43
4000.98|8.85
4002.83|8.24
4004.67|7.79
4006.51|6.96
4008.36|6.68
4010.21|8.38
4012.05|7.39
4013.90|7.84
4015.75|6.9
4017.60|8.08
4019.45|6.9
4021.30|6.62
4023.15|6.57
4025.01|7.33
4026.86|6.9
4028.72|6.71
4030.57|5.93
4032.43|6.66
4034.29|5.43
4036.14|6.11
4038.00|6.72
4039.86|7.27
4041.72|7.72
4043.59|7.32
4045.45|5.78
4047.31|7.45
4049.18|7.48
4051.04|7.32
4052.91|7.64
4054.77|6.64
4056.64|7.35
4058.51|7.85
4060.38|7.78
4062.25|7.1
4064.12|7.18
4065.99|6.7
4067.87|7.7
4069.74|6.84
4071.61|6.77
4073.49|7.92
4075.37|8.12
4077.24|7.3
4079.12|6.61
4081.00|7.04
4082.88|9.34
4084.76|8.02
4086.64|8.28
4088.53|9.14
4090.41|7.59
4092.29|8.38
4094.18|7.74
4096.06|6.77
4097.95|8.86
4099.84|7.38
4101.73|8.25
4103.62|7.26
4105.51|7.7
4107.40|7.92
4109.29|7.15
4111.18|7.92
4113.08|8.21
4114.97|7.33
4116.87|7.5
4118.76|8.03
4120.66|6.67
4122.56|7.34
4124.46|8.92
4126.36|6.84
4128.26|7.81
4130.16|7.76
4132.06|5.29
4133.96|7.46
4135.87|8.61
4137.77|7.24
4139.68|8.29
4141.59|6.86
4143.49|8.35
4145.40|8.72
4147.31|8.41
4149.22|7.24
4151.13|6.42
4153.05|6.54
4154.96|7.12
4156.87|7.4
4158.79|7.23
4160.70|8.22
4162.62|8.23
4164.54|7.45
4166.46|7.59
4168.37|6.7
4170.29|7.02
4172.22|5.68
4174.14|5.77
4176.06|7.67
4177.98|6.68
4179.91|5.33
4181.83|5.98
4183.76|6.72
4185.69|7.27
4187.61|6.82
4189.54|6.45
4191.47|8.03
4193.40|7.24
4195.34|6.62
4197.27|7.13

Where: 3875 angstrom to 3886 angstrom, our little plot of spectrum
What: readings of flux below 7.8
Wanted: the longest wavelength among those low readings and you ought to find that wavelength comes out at 3884.78 angstrom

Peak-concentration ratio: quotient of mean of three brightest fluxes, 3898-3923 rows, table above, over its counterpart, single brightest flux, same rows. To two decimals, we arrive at 0.91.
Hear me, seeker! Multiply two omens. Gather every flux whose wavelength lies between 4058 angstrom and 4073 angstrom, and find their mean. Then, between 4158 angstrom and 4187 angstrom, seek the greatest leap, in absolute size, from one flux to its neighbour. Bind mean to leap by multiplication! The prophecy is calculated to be 13.8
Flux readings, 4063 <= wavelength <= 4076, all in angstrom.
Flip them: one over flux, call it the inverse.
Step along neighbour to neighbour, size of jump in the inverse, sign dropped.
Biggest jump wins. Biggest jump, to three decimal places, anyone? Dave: 0.021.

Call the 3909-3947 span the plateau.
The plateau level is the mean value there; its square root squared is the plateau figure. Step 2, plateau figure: 6.8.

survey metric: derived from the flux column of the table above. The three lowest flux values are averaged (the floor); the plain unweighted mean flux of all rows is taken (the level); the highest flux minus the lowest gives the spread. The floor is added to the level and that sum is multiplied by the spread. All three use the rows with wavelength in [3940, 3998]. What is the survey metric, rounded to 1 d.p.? 51.4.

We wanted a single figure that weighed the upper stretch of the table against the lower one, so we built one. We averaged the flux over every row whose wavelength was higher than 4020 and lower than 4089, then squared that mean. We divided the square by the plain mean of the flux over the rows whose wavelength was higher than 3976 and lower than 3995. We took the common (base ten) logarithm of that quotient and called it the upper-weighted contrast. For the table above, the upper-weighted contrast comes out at 0.81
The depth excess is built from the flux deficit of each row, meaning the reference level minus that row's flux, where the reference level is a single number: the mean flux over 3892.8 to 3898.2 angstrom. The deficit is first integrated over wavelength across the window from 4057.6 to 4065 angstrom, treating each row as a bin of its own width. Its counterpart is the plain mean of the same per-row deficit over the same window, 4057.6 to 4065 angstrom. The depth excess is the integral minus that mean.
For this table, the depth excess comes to 9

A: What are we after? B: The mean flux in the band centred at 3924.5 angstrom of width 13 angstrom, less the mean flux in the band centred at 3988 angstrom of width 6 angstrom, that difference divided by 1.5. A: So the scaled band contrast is -0.3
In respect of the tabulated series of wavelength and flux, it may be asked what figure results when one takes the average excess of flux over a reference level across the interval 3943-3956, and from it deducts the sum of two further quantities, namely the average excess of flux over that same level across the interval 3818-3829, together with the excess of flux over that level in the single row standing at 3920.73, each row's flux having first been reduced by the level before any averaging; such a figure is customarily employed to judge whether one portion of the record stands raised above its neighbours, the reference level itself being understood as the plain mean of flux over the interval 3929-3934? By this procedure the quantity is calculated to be -1.6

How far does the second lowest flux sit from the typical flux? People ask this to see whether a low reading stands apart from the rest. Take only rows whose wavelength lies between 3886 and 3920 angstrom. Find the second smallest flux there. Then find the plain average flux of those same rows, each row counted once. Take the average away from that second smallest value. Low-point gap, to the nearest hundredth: -1.59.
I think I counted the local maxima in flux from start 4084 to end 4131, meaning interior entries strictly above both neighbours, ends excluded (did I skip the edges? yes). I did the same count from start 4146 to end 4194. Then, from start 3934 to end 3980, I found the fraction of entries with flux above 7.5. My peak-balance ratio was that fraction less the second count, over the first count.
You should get -0.7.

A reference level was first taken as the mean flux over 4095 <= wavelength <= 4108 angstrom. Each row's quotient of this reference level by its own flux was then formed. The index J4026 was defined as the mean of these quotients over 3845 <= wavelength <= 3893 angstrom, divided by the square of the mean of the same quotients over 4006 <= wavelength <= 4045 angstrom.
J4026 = 0.74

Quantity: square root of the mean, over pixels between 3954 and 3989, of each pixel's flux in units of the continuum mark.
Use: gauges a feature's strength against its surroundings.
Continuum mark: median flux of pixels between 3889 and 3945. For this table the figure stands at 1.02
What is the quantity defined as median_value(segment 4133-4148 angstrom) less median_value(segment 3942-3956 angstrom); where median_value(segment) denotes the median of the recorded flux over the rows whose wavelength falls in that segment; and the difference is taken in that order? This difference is 0.5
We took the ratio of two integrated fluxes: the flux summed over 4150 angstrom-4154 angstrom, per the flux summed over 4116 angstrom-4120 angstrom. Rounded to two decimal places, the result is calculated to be 0.83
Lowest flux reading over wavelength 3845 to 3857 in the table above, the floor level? 6.45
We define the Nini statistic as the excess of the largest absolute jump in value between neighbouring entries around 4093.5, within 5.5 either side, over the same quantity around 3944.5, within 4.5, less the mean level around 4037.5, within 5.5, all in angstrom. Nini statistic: -6.7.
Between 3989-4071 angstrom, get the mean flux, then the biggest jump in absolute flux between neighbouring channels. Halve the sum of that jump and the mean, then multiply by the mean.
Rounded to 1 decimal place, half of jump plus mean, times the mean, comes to 32.8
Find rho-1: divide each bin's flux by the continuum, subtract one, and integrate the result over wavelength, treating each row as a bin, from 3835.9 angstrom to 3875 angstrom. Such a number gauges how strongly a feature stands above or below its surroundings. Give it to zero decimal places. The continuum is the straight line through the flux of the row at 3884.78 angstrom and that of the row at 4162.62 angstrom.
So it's 5 angstrom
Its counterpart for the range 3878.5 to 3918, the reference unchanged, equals 2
